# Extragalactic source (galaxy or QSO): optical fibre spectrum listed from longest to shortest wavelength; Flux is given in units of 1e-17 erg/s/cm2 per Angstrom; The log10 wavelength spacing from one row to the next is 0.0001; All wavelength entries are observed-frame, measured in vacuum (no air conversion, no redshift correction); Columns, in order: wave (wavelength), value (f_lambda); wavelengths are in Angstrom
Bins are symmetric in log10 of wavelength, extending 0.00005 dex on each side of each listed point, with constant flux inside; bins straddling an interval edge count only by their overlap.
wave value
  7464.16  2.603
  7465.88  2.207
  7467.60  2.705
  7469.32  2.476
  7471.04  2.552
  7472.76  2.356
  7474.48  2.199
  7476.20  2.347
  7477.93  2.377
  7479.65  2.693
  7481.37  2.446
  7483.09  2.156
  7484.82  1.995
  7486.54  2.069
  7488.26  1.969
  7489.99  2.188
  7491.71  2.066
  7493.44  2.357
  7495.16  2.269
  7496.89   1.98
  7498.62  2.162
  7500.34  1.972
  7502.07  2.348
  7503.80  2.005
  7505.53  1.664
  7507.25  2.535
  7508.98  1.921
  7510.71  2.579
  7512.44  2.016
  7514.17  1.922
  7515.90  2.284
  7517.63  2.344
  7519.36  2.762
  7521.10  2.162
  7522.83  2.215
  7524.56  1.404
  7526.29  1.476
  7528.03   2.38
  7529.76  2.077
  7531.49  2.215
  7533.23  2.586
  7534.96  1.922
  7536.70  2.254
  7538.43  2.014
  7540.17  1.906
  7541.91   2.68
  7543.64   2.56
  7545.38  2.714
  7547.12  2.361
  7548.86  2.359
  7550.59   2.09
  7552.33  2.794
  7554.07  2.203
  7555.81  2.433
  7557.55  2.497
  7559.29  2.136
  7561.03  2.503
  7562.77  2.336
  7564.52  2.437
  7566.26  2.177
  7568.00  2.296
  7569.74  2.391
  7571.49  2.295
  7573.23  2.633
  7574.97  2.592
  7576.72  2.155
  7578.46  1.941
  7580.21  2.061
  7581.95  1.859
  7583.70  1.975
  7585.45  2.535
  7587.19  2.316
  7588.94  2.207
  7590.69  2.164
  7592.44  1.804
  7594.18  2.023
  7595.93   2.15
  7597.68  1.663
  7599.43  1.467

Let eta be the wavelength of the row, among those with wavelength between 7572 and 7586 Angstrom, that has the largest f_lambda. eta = 7573.23 Angstrom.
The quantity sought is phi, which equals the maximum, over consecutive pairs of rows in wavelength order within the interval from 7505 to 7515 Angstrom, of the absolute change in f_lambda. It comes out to 0.87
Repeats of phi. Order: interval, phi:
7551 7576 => 0.59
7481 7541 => 0.90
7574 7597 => 0.56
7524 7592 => 0.90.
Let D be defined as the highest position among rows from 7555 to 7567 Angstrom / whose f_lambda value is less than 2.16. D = 7559.29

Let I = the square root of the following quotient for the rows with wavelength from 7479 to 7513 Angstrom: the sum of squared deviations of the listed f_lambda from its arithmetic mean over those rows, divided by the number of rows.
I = 0.251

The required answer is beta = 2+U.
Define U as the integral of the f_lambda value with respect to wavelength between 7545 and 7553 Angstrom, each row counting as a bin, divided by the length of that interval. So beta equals 4.44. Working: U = 2.44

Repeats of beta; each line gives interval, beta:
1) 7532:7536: 4.25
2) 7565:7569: 4.27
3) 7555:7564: 4.38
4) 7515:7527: 4.10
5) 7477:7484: 4.41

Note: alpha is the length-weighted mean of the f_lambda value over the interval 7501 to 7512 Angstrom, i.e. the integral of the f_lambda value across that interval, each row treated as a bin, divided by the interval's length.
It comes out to 2.17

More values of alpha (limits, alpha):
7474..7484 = 2.37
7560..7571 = 2.35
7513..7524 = 2.25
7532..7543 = 2.23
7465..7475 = 2.42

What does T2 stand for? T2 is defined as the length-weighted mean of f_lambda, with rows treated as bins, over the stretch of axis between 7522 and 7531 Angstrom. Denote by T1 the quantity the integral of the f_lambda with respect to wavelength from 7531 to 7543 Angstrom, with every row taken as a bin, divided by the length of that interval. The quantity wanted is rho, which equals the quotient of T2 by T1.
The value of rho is 0.86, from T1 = 2.23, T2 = 1.9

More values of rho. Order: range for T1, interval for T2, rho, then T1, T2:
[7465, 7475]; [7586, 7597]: 0.87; 2.42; 2.1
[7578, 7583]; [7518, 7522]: 1.25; 1.95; 2.4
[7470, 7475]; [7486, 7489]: 0.85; 2.39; 2.0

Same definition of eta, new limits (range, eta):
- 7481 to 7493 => 7481.37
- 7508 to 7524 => 7519.36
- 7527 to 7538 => 7533.23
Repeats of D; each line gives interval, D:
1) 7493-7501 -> 7500.34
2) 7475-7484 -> 7483.09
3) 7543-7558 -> 7550.59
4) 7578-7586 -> 7583.70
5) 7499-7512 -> 7508.98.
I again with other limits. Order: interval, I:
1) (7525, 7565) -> 0.298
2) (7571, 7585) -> 0.275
